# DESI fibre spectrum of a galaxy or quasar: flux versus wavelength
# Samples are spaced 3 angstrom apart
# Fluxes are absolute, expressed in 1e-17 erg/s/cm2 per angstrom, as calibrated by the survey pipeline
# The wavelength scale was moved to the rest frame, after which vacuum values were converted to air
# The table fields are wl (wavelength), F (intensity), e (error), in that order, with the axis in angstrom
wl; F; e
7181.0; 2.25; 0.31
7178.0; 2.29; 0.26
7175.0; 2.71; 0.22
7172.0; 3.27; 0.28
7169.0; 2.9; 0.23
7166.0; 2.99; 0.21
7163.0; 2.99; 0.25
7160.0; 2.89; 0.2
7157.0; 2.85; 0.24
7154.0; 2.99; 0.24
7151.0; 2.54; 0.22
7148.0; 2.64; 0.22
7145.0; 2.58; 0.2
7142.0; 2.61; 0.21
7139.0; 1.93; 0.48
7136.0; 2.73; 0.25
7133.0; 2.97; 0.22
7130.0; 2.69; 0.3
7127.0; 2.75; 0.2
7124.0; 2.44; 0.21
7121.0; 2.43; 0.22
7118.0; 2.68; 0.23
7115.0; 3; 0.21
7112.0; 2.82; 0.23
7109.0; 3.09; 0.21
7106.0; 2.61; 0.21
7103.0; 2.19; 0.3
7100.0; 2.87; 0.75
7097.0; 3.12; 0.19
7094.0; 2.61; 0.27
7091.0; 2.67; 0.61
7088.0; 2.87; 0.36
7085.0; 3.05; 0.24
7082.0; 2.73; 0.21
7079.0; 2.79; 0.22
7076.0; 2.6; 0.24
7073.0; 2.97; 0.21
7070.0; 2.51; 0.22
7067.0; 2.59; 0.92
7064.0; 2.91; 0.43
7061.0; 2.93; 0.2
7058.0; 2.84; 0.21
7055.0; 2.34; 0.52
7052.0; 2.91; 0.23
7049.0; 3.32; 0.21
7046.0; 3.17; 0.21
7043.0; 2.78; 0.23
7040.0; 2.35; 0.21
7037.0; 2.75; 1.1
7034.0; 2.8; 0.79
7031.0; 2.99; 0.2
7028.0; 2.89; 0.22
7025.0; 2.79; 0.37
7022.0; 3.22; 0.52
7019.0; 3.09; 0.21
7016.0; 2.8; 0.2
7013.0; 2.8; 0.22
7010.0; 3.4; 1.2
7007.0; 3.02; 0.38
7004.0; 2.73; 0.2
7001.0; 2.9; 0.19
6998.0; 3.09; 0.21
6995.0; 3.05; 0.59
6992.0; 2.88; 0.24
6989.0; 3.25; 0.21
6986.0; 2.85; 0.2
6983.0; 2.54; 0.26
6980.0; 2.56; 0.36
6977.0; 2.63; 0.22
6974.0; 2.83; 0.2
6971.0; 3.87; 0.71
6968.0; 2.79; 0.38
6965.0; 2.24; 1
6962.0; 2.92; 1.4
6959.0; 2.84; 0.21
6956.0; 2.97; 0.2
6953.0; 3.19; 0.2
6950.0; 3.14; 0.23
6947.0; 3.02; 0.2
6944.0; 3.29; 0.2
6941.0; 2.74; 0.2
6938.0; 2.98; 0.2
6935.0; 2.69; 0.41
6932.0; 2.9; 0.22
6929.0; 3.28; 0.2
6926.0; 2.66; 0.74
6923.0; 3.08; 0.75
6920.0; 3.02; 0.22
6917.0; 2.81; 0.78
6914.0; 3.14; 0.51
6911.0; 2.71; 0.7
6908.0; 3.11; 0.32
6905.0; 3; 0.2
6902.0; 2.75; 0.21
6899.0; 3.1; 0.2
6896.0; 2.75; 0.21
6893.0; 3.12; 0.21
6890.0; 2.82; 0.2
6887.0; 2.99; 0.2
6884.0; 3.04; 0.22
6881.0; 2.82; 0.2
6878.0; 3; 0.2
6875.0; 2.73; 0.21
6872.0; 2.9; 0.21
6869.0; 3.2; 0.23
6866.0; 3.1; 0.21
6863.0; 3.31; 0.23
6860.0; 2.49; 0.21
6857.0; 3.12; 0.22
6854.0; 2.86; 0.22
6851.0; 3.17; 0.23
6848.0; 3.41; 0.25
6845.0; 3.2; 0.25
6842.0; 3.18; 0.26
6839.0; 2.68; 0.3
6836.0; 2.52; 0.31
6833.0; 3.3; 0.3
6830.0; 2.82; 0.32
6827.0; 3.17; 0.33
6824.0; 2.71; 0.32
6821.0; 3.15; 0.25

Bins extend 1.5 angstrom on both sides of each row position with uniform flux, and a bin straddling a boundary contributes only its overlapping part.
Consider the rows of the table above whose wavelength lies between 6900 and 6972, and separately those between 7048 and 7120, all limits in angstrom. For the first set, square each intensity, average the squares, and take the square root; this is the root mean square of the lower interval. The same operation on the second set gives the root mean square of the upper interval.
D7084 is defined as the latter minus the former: -0.175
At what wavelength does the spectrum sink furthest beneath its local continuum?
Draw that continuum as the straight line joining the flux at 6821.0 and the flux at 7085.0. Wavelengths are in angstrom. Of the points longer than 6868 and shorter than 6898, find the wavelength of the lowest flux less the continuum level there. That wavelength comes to 6875.0 angstrom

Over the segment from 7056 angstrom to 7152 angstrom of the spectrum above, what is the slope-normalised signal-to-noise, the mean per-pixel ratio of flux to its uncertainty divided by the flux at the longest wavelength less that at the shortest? -36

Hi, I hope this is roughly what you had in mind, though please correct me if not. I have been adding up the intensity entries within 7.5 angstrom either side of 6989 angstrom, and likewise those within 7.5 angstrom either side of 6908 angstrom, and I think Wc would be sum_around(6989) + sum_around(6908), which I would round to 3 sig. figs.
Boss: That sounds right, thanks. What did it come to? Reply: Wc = 29.3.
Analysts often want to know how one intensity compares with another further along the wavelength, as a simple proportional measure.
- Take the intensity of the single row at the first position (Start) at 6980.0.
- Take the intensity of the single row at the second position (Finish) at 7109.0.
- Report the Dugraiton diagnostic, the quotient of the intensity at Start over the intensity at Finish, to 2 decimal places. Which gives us 0.83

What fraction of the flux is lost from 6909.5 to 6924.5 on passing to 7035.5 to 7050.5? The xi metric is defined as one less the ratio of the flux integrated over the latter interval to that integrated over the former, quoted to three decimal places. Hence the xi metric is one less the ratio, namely 0.026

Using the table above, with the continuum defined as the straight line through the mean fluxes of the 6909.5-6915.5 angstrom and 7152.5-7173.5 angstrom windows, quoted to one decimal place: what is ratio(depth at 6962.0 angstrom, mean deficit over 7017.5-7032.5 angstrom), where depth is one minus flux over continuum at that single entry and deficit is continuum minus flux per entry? -0.1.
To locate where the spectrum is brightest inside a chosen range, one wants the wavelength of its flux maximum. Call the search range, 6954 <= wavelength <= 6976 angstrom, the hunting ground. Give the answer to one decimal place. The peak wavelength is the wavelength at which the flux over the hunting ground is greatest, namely 6971.0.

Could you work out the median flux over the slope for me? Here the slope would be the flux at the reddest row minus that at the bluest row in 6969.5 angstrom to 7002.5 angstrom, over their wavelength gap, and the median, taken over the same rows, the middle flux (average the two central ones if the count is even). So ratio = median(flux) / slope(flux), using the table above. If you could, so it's -89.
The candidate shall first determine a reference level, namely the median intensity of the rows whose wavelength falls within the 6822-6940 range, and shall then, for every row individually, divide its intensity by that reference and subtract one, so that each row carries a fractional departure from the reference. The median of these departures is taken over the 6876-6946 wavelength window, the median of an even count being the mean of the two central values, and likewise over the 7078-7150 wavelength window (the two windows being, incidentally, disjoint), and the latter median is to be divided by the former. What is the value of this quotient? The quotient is 29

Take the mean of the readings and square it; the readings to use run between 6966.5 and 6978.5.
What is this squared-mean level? 9.2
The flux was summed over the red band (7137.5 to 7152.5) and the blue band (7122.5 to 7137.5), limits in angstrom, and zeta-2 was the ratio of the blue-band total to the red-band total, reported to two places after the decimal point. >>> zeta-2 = 1.10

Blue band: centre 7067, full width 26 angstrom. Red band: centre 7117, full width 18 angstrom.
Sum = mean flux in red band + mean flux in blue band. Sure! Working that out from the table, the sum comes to 5.46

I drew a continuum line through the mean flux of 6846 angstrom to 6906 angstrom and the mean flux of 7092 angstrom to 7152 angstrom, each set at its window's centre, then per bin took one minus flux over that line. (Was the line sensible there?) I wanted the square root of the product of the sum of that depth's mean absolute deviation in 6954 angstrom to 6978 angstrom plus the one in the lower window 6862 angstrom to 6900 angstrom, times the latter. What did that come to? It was 0.082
